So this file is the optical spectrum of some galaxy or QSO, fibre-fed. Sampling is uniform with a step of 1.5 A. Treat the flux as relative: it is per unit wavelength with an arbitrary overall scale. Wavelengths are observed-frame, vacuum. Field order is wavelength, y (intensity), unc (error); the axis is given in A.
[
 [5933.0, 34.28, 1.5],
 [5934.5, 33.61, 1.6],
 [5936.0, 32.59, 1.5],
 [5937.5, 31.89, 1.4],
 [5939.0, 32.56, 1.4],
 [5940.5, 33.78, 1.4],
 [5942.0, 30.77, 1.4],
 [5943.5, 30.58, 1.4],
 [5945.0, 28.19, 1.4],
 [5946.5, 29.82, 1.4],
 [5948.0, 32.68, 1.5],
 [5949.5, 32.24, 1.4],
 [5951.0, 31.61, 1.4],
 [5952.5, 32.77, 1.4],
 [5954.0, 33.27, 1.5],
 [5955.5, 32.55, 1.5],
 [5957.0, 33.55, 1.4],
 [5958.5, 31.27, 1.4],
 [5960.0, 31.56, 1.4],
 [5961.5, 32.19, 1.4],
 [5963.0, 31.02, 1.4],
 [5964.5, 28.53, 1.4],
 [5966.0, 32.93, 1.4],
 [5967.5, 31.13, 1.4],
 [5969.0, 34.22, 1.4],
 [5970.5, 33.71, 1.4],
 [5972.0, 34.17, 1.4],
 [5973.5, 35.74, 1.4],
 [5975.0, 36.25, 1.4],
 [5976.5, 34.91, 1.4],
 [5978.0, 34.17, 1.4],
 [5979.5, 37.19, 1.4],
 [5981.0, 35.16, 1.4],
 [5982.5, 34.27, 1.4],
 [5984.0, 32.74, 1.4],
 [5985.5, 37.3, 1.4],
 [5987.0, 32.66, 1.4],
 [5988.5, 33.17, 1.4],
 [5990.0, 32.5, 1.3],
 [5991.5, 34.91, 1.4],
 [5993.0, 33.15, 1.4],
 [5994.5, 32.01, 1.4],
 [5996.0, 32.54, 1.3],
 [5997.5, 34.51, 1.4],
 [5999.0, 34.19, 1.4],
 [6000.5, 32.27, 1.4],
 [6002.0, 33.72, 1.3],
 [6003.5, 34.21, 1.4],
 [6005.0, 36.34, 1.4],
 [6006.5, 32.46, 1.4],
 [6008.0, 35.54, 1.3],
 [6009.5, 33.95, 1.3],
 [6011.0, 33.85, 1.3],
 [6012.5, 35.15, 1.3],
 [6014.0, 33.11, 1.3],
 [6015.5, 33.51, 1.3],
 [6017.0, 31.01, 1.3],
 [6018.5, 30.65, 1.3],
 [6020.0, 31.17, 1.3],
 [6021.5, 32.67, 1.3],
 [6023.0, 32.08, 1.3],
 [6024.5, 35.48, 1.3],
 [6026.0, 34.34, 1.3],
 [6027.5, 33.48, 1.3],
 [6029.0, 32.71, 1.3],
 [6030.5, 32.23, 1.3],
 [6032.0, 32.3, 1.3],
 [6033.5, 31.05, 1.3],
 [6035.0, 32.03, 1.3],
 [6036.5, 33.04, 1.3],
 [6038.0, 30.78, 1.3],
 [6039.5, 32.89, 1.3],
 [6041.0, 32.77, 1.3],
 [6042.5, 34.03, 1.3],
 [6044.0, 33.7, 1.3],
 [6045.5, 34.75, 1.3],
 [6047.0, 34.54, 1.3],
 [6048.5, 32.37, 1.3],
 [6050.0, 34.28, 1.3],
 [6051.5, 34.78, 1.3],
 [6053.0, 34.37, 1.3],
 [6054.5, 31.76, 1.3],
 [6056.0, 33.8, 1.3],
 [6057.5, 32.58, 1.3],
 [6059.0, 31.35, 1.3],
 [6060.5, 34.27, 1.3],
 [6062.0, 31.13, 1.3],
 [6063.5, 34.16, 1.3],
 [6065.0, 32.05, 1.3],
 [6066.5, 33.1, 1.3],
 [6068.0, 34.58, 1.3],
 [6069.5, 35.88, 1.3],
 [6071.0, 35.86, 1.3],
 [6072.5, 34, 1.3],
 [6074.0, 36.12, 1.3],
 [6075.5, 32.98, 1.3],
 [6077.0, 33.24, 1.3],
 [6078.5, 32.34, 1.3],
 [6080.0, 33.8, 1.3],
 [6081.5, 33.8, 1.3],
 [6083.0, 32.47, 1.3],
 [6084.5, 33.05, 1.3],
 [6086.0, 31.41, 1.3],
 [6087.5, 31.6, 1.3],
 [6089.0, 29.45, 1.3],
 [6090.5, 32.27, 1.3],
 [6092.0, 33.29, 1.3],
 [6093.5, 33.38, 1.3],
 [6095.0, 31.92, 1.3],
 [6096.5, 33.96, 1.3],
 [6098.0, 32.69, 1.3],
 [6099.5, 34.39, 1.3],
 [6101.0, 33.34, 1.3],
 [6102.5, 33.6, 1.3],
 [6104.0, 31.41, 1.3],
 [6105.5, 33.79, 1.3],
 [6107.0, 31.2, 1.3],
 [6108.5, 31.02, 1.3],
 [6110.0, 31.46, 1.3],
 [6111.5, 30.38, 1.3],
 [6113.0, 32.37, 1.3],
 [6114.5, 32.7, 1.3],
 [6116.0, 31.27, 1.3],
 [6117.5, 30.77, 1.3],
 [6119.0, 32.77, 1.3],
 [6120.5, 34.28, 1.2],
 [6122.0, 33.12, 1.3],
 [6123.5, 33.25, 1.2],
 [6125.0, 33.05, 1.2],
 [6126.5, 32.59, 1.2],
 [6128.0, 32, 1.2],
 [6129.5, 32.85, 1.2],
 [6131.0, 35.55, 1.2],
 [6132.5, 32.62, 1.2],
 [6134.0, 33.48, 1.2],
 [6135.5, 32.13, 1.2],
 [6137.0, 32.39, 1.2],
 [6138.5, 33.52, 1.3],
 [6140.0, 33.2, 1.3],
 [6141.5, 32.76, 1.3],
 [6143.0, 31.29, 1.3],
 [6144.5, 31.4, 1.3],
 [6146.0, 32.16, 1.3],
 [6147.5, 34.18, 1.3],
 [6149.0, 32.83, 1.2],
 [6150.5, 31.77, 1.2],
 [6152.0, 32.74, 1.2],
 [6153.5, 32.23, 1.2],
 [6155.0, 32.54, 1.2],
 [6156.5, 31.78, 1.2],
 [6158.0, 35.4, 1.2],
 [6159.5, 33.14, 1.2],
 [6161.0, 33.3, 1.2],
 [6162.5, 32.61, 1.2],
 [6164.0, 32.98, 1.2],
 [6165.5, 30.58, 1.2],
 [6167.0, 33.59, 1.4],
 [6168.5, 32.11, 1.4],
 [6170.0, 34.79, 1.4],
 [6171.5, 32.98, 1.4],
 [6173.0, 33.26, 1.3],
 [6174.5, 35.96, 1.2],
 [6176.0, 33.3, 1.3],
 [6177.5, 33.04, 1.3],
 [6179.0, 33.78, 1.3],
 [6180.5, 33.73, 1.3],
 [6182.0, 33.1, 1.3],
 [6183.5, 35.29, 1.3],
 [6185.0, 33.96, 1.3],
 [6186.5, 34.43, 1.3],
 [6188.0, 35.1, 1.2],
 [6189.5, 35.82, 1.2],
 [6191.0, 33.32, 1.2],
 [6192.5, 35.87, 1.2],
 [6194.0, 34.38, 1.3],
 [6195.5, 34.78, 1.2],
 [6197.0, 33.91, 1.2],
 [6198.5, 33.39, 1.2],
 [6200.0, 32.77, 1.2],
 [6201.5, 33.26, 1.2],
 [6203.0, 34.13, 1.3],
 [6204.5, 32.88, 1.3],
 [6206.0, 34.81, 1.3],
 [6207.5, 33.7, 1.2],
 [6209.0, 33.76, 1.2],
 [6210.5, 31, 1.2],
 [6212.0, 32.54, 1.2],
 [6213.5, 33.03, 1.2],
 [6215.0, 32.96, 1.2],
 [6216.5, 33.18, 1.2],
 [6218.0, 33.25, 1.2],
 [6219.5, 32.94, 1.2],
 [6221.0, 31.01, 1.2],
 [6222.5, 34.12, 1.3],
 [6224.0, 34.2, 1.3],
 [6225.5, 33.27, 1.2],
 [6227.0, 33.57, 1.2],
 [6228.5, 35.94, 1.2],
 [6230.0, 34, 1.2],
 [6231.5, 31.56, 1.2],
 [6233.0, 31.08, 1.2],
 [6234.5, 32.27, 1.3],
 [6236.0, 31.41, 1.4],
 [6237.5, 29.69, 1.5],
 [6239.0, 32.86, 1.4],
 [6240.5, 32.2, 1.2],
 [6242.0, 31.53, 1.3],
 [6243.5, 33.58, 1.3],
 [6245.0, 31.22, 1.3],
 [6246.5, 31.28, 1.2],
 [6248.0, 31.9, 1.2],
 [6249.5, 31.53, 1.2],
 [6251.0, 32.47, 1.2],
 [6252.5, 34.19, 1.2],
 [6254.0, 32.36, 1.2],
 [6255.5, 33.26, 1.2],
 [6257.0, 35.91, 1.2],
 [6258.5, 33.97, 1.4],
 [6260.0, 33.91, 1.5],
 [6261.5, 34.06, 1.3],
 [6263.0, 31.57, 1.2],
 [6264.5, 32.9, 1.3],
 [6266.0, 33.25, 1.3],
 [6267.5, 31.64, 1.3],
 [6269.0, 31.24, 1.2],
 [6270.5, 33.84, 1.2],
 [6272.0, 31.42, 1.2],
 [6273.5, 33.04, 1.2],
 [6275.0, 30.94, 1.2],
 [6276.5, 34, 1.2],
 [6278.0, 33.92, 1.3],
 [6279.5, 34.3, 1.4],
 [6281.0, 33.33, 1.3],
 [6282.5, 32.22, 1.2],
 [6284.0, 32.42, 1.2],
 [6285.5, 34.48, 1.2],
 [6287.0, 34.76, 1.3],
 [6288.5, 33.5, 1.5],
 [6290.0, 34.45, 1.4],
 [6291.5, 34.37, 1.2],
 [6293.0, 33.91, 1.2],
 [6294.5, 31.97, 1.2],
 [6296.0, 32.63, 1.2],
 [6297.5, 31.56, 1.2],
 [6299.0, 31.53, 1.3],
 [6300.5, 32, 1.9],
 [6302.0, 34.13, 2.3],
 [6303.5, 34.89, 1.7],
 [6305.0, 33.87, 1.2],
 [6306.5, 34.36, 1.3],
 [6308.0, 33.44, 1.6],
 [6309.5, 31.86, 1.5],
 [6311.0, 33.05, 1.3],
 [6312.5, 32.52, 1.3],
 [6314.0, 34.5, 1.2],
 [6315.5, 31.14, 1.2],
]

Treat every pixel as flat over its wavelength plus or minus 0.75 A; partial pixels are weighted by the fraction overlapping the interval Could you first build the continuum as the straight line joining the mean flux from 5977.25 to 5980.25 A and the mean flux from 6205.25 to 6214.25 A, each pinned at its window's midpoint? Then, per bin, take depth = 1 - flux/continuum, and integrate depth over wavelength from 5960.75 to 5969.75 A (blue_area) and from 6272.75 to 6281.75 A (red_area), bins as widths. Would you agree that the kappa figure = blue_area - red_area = 1.3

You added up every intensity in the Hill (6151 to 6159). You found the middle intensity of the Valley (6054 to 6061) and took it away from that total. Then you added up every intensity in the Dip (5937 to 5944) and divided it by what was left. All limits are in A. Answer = 1.21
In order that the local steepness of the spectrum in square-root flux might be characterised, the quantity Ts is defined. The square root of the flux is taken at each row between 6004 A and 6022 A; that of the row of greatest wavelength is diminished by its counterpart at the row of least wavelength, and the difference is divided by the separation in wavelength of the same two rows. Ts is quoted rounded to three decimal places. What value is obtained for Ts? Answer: -0.019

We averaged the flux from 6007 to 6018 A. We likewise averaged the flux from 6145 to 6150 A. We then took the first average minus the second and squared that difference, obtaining 0.5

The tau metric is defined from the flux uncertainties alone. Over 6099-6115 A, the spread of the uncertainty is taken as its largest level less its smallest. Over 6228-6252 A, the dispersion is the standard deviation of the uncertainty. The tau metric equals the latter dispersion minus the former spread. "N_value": 0.09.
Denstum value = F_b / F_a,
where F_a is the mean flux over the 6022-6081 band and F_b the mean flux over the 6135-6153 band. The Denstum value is 0.98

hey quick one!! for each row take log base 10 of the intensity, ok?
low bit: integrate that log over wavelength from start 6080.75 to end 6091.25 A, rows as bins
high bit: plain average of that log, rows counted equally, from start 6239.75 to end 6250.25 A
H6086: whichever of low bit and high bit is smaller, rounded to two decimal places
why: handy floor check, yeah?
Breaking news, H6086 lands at 1.50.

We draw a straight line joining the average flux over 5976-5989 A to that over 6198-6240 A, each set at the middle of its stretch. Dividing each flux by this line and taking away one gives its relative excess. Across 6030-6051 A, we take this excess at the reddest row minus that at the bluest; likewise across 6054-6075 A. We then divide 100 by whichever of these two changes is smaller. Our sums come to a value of 1566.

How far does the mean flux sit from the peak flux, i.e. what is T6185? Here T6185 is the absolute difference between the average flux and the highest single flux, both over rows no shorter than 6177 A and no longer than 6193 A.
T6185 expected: 1.6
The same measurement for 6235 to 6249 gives 1.8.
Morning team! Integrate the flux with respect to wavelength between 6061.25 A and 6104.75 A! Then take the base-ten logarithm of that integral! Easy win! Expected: 3.16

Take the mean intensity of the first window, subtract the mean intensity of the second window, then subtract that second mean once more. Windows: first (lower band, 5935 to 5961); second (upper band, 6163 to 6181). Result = -34.8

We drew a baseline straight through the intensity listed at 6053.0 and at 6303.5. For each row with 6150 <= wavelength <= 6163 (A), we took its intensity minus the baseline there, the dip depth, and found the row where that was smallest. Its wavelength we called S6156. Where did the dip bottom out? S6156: 6156.5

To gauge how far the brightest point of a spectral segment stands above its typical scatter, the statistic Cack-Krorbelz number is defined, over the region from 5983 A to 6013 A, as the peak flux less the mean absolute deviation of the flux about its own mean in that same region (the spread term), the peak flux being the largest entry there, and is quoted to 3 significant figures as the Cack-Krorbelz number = 36.2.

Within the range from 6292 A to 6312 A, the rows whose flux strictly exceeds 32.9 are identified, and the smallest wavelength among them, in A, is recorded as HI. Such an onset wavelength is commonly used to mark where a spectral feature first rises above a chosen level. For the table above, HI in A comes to 6293.0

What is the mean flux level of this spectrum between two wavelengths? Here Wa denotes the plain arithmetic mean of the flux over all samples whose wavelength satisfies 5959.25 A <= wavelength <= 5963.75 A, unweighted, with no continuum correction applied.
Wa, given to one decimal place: 31.6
